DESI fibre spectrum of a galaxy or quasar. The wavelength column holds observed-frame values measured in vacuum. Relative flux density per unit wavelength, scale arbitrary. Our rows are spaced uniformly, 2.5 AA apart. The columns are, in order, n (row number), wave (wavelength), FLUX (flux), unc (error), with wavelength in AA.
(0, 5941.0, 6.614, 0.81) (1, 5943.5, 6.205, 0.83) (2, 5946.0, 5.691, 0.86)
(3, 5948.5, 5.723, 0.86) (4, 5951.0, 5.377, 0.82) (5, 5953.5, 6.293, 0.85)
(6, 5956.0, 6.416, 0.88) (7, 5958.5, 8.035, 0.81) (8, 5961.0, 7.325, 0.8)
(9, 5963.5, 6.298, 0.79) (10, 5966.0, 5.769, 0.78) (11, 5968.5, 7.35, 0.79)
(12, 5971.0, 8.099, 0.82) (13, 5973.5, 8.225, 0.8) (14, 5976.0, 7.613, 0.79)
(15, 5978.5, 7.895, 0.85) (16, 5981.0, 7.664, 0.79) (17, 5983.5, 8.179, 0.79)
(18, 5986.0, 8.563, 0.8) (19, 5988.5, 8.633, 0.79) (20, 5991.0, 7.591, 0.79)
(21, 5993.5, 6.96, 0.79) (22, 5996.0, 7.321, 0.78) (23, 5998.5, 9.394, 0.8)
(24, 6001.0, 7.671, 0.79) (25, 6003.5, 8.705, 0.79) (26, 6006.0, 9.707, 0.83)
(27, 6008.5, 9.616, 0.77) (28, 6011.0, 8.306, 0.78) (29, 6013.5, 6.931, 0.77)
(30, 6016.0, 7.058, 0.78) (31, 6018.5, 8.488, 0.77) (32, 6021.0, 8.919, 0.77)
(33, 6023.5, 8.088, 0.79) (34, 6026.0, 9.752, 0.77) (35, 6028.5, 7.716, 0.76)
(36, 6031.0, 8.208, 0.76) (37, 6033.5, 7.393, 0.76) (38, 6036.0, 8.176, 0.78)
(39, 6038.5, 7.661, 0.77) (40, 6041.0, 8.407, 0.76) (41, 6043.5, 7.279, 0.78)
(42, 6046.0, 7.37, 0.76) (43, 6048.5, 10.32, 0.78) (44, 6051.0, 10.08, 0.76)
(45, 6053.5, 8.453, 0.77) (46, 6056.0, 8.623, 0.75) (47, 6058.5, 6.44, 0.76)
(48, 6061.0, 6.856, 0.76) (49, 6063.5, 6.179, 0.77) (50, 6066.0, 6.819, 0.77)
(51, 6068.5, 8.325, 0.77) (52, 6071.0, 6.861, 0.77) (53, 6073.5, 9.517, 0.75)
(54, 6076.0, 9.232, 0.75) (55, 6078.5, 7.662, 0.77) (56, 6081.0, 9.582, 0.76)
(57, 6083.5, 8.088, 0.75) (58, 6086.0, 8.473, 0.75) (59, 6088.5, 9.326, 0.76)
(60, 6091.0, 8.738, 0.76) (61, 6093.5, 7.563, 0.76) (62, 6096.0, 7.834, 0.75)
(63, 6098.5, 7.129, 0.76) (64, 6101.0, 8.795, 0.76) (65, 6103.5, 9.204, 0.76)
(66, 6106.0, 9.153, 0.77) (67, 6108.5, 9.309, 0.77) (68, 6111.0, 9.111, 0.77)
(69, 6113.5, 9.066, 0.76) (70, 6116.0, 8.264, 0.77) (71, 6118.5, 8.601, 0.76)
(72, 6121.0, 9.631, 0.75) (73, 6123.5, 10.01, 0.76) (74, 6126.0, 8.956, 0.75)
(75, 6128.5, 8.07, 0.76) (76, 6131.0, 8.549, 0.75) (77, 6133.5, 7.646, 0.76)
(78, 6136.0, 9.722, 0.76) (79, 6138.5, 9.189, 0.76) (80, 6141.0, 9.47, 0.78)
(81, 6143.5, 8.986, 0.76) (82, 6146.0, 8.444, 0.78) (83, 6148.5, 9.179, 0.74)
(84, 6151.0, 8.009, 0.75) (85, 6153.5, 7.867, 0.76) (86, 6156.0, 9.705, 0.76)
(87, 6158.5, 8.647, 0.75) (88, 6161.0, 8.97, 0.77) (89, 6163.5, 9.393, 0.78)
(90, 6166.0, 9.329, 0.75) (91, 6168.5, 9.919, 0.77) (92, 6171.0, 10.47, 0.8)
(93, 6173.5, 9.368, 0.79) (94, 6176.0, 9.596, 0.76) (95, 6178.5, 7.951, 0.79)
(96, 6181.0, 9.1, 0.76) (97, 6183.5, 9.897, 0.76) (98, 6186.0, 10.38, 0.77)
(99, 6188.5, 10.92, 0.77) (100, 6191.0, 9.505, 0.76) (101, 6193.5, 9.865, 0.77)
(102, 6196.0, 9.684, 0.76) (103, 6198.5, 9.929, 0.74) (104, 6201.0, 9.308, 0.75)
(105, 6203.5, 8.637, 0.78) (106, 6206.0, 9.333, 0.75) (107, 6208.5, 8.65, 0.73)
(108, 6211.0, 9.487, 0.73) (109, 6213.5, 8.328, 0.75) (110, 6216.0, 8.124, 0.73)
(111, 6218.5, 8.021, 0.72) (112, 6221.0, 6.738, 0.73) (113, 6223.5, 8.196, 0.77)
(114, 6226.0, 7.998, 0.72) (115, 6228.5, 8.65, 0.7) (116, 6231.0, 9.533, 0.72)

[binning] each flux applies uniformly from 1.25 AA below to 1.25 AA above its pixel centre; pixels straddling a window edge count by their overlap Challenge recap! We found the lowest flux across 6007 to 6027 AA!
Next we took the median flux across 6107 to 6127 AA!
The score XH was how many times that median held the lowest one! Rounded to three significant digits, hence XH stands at 1.31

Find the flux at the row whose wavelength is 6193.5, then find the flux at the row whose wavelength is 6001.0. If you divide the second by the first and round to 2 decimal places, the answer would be 0.78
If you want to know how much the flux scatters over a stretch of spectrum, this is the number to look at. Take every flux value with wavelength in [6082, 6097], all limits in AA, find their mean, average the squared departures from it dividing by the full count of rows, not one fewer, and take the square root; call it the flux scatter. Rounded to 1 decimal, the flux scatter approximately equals 0.6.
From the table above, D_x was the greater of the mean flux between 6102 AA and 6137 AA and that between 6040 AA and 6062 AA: 8.9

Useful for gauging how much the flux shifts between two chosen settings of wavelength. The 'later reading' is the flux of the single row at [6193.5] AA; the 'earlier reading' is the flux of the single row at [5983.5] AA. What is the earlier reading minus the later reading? -1.7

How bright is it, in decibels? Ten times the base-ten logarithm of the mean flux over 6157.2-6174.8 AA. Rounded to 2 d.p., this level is 9.75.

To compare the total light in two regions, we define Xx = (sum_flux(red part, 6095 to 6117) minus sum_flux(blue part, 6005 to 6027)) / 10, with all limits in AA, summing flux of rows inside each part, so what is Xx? 0.10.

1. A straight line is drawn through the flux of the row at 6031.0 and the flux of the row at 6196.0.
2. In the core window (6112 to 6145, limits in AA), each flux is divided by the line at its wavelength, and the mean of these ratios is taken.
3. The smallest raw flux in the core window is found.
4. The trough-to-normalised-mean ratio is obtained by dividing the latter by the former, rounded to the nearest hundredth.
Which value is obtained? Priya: 7.77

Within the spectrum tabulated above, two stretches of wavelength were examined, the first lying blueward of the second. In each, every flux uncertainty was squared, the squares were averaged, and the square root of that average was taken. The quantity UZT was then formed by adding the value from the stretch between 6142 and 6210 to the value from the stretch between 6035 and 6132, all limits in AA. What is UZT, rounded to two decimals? 1.53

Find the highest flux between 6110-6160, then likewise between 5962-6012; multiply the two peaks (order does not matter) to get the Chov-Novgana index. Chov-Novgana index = 97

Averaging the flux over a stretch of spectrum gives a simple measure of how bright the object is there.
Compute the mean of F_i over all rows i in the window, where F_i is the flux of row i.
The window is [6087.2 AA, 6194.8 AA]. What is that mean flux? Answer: 9.04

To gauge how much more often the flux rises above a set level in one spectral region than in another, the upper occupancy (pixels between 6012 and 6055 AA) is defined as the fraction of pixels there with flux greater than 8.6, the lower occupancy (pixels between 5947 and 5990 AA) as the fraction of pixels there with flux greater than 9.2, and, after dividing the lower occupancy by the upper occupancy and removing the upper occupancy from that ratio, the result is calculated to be -0.2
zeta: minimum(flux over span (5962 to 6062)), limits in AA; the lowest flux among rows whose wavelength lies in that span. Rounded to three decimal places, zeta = 5.769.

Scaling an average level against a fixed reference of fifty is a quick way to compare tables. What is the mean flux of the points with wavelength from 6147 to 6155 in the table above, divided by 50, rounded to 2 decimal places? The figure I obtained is 0.17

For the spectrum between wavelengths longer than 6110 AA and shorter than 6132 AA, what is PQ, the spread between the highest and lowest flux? 1.9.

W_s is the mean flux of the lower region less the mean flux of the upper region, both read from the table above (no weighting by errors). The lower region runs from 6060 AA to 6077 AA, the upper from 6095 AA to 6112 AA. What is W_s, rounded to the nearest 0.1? -1.0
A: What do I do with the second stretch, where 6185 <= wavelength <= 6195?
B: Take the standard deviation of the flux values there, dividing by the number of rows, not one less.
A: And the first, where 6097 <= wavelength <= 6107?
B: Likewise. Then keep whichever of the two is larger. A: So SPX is 0.85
